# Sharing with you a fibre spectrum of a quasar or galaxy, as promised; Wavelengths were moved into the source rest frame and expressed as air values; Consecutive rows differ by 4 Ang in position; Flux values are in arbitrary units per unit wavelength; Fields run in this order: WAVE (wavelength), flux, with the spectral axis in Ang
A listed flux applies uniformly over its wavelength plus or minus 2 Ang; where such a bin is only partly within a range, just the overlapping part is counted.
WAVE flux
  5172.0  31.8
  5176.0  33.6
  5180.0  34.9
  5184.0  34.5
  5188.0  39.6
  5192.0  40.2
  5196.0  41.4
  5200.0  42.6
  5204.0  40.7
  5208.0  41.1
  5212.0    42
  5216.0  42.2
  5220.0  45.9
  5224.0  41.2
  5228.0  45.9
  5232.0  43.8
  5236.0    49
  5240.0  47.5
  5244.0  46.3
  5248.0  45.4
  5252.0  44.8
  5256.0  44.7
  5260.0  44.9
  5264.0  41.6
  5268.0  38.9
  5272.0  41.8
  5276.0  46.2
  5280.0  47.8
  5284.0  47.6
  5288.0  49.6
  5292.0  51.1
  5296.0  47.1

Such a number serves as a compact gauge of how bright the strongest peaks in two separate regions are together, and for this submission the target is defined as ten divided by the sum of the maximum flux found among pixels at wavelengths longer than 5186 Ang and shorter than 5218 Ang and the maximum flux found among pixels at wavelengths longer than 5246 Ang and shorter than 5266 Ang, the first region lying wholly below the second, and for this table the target 0.114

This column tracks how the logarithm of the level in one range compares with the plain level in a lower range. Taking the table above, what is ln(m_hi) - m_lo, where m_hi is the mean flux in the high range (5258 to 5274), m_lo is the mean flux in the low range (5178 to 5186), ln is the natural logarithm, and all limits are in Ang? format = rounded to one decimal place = -31.0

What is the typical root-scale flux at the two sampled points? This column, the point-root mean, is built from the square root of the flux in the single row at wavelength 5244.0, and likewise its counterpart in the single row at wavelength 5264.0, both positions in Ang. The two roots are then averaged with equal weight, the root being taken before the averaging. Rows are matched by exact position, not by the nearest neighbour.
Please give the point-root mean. 6.63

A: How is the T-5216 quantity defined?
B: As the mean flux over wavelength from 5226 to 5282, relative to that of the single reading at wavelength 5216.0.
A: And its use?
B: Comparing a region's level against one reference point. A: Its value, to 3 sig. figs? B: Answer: 1.06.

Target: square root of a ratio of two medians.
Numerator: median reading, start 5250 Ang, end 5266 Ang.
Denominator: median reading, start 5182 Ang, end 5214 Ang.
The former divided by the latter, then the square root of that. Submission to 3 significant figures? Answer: 1.05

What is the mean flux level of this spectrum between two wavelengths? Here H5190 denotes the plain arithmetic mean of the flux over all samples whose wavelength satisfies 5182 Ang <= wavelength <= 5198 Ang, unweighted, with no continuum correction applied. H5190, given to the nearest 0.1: 38.9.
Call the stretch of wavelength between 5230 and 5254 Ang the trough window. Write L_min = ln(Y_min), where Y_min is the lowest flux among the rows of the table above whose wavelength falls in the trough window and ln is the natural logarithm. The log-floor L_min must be 3.78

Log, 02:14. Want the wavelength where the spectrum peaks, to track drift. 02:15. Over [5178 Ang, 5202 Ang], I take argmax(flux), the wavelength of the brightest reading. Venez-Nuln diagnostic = 5200.0 Ang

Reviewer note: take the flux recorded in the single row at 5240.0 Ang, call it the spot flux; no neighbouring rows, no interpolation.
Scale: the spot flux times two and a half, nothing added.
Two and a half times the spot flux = 119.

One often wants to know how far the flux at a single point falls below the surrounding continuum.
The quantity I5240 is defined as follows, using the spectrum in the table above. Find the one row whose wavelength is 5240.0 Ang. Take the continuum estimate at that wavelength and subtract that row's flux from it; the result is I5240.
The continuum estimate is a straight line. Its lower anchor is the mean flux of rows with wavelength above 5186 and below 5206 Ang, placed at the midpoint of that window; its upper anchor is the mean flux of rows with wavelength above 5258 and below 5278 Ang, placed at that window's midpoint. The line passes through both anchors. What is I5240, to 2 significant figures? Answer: -5.5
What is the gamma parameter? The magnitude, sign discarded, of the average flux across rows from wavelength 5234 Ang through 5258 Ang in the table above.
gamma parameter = 46.3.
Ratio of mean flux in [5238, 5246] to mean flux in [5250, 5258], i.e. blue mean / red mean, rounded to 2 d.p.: 1.05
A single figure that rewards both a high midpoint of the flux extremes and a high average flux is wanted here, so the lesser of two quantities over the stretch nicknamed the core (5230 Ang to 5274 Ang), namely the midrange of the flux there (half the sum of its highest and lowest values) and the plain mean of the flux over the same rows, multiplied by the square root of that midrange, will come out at 291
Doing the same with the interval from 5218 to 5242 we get 303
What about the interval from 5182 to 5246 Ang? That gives 270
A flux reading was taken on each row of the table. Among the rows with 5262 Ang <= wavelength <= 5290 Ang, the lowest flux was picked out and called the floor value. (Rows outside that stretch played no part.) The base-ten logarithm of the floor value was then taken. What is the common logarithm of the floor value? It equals 1.59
